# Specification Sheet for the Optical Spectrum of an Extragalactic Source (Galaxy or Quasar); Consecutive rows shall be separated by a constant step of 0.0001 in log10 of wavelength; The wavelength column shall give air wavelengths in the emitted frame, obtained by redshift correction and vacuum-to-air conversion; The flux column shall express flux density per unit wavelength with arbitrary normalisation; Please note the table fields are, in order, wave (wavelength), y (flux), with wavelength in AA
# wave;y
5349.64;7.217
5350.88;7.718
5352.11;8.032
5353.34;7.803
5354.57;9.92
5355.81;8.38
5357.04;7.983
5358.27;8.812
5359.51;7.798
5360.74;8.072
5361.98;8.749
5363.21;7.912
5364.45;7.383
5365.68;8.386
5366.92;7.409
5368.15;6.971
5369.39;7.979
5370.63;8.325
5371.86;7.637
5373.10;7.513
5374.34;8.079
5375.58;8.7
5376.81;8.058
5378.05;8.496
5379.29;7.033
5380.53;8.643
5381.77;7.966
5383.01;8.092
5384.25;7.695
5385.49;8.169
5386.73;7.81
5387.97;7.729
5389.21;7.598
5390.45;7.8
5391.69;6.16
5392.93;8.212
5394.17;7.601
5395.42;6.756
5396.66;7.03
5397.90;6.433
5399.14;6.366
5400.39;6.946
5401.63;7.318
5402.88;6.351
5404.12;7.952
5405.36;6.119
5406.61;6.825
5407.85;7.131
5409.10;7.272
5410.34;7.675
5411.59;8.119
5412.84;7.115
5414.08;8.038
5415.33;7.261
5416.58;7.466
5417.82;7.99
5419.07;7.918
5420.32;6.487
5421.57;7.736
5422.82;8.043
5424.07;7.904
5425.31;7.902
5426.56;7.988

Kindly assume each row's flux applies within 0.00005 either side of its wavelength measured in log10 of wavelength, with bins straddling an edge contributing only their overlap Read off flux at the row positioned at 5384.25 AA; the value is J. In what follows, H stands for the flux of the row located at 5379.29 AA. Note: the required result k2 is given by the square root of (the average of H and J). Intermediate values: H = 7.033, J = 7.695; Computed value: 2.71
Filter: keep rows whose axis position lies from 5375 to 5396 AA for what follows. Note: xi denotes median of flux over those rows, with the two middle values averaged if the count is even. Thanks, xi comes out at 7.81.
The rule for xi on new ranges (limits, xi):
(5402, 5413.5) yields 7.13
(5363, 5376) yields 7.91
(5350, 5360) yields 8.01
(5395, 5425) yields 7.27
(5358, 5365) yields 7.99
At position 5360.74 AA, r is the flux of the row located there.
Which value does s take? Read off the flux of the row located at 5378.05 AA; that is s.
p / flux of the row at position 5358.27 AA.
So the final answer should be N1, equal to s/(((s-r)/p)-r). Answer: -1.1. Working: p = 8.812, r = 8.072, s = 8.496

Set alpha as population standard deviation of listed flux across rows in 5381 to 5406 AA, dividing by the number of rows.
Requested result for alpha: 0.70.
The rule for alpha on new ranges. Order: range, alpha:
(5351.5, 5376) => 0.63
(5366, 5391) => 0.46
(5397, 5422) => 0.62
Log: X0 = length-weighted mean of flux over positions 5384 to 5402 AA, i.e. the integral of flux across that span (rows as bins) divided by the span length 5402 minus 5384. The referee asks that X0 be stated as 7.30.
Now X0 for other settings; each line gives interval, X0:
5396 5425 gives 7.29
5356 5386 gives 8.00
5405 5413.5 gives 7.22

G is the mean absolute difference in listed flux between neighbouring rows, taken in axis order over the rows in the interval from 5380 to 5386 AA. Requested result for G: 0.42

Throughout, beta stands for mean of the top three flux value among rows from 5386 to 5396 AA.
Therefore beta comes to 7.94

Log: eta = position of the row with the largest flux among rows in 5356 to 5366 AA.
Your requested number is 5358.27 AA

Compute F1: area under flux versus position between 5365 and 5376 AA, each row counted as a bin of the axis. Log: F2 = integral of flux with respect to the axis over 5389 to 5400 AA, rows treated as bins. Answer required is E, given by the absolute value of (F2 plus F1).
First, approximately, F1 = 86.6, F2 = 78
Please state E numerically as 164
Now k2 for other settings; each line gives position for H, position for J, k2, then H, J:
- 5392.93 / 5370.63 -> 2.88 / 8.212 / 8.325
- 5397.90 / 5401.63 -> 2.62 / 6.433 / 7.318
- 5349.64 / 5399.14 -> 2.61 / 7.217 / 6.366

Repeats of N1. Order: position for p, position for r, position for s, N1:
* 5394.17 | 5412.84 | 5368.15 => -1.0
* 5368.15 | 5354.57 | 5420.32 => -0.6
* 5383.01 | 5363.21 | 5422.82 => -1.0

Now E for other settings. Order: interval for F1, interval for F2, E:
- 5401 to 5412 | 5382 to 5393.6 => 168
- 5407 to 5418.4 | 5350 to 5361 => 177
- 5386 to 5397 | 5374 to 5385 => 171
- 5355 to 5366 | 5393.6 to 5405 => 169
